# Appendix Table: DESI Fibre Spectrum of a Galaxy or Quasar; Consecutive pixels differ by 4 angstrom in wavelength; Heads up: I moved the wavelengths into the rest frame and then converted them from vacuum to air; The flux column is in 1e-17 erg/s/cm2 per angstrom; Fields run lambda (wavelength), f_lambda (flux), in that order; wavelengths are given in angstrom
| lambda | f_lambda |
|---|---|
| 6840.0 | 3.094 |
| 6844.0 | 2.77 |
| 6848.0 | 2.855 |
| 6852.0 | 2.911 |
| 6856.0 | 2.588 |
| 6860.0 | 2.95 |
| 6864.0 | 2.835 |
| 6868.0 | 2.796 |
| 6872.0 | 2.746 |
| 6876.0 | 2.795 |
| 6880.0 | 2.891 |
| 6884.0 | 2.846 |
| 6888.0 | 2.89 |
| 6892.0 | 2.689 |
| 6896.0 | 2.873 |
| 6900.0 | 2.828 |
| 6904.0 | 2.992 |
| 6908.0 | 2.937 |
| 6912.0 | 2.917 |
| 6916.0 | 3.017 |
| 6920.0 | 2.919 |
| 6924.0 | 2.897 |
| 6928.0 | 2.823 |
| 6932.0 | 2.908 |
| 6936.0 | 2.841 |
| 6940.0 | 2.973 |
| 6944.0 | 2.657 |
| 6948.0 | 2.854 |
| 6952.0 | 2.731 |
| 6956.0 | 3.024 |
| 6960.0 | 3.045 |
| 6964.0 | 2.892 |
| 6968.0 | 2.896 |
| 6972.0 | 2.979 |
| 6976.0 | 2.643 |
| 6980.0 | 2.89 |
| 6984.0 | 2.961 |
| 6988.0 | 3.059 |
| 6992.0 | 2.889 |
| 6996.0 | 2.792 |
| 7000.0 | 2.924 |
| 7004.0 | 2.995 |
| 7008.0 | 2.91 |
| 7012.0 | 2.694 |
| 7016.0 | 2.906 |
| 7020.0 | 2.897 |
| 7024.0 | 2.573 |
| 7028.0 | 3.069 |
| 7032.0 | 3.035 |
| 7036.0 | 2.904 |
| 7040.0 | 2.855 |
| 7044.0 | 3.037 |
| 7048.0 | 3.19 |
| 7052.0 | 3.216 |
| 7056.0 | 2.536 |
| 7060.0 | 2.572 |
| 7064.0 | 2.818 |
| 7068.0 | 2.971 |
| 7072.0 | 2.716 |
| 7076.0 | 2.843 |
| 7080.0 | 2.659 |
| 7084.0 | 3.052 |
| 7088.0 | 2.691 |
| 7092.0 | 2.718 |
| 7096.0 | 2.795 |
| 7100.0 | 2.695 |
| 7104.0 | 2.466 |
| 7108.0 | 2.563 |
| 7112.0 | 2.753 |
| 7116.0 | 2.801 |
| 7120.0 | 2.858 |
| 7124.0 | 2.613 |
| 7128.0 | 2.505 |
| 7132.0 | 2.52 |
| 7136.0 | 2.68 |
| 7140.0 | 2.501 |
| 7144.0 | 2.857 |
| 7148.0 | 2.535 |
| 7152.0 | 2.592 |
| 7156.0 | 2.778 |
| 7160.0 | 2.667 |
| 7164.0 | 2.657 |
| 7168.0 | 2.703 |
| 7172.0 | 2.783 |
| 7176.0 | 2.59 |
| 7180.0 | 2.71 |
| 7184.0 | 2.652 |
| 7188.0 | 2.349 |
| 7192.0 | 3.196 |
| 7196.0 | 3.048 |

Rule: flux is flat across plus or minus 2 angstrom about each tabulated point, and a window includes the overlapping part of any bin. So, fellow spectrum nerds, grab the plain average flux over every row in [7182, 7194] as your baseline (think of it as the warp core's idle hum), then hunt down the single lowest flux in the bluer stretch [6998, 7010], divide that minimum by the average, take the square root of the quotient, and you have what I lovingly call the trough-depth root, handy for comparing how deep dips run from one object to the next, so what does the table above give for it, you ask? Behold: 1.032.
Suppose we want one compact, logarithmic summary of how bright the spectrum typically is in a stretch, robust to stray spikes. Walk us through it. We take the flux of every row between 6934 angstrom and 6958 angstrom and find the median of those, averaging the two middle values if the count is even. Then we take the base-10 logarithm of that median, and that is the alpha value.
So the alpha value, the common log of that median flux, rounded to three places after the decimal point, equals 0.454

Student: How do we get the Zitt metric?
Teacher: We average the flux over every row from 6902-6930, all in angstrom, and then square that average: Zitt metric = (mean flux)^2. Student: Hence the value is 8.6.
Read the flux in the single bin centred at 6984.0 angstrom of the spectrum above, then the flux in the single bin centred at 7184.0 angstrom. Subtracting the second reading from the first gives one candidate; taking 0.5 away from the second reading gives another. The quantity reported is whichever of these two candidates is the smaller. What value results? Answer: 0.31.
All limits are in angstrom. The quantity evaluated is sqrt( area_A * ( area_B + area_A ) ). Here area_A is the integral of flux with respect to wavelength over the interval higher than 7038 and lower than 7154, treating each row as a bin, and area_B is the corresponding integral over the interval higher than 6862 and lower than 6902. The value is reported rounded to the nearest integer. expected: 371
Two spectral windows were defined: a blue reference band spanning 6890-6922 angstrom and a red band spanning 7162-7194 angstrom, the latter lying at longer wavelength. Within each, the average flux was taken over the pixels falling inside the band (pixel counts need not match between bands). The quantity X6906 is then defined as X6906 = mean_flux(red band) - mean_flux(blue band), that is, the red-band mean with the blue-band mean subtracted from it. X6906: -0.19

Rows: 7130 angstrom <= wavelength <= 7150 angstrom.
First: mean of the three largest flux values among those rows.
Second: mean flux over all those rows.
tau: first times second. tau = 7.0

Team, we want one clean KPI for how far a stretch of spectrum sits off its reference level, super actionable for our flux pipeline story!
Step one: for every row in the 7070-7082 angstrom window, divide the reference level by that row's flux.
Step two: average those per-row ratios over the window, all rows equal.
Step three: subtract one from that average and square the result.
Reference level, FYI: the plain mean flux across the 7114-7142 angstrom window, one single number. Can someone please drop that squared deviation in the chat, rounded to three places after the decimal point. 0.001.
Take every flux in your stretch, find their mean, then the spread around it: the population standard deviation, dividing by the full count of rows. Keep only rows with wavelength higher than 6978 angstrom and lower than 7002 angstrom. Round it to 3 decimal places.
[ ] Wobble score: 0.081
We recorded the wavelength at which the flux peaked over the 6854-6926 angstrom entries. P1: 6916.0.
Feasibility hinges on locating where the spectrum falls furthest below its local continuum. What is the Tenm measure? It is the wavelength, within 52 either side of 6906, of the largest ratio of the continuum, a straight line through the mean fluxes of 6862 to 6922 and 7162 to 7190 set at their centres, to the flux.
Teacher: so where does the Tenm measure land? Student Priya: 6856.0 angstrom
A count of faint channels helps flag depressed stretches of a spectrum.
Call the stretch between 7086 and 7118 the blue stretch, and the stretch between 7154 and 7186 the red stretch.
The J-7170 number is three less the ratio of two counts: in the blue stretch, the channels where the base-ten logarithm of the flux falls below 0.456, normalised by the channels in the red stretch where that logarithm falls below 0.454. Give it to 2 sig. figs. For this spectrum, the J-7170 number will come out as 2.0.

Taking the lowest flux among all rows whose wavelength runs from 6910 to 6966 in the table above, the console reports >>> 2.657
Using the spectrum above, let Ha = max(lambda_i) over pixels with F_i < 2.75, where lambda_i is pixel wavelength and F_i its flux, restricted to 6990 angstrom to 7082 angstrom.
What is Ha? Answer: 7080.0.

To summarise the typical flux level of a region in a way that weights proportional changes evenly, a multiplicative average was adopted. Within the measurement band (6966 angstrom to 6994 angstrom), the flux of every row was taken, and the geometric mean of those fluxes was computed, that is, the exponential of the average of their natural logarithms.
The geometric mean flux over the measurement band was 2.90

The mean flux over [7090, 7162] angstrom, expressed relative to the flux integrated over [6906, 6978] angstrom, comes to 0.0128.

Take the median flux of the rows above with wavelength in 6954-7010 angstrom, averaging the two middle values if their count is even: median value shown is 2.92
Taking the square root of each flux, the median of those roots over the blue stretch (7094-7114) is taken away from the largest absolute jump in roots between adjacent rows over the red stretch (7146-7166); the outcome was -1.585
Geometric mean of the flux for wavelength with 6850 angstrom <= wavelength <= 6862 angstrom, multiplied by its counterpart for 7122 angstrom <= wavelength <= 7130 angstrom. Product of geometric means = 7.19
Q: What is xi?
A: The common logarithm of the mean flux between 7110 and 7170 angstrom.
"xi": 0.426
